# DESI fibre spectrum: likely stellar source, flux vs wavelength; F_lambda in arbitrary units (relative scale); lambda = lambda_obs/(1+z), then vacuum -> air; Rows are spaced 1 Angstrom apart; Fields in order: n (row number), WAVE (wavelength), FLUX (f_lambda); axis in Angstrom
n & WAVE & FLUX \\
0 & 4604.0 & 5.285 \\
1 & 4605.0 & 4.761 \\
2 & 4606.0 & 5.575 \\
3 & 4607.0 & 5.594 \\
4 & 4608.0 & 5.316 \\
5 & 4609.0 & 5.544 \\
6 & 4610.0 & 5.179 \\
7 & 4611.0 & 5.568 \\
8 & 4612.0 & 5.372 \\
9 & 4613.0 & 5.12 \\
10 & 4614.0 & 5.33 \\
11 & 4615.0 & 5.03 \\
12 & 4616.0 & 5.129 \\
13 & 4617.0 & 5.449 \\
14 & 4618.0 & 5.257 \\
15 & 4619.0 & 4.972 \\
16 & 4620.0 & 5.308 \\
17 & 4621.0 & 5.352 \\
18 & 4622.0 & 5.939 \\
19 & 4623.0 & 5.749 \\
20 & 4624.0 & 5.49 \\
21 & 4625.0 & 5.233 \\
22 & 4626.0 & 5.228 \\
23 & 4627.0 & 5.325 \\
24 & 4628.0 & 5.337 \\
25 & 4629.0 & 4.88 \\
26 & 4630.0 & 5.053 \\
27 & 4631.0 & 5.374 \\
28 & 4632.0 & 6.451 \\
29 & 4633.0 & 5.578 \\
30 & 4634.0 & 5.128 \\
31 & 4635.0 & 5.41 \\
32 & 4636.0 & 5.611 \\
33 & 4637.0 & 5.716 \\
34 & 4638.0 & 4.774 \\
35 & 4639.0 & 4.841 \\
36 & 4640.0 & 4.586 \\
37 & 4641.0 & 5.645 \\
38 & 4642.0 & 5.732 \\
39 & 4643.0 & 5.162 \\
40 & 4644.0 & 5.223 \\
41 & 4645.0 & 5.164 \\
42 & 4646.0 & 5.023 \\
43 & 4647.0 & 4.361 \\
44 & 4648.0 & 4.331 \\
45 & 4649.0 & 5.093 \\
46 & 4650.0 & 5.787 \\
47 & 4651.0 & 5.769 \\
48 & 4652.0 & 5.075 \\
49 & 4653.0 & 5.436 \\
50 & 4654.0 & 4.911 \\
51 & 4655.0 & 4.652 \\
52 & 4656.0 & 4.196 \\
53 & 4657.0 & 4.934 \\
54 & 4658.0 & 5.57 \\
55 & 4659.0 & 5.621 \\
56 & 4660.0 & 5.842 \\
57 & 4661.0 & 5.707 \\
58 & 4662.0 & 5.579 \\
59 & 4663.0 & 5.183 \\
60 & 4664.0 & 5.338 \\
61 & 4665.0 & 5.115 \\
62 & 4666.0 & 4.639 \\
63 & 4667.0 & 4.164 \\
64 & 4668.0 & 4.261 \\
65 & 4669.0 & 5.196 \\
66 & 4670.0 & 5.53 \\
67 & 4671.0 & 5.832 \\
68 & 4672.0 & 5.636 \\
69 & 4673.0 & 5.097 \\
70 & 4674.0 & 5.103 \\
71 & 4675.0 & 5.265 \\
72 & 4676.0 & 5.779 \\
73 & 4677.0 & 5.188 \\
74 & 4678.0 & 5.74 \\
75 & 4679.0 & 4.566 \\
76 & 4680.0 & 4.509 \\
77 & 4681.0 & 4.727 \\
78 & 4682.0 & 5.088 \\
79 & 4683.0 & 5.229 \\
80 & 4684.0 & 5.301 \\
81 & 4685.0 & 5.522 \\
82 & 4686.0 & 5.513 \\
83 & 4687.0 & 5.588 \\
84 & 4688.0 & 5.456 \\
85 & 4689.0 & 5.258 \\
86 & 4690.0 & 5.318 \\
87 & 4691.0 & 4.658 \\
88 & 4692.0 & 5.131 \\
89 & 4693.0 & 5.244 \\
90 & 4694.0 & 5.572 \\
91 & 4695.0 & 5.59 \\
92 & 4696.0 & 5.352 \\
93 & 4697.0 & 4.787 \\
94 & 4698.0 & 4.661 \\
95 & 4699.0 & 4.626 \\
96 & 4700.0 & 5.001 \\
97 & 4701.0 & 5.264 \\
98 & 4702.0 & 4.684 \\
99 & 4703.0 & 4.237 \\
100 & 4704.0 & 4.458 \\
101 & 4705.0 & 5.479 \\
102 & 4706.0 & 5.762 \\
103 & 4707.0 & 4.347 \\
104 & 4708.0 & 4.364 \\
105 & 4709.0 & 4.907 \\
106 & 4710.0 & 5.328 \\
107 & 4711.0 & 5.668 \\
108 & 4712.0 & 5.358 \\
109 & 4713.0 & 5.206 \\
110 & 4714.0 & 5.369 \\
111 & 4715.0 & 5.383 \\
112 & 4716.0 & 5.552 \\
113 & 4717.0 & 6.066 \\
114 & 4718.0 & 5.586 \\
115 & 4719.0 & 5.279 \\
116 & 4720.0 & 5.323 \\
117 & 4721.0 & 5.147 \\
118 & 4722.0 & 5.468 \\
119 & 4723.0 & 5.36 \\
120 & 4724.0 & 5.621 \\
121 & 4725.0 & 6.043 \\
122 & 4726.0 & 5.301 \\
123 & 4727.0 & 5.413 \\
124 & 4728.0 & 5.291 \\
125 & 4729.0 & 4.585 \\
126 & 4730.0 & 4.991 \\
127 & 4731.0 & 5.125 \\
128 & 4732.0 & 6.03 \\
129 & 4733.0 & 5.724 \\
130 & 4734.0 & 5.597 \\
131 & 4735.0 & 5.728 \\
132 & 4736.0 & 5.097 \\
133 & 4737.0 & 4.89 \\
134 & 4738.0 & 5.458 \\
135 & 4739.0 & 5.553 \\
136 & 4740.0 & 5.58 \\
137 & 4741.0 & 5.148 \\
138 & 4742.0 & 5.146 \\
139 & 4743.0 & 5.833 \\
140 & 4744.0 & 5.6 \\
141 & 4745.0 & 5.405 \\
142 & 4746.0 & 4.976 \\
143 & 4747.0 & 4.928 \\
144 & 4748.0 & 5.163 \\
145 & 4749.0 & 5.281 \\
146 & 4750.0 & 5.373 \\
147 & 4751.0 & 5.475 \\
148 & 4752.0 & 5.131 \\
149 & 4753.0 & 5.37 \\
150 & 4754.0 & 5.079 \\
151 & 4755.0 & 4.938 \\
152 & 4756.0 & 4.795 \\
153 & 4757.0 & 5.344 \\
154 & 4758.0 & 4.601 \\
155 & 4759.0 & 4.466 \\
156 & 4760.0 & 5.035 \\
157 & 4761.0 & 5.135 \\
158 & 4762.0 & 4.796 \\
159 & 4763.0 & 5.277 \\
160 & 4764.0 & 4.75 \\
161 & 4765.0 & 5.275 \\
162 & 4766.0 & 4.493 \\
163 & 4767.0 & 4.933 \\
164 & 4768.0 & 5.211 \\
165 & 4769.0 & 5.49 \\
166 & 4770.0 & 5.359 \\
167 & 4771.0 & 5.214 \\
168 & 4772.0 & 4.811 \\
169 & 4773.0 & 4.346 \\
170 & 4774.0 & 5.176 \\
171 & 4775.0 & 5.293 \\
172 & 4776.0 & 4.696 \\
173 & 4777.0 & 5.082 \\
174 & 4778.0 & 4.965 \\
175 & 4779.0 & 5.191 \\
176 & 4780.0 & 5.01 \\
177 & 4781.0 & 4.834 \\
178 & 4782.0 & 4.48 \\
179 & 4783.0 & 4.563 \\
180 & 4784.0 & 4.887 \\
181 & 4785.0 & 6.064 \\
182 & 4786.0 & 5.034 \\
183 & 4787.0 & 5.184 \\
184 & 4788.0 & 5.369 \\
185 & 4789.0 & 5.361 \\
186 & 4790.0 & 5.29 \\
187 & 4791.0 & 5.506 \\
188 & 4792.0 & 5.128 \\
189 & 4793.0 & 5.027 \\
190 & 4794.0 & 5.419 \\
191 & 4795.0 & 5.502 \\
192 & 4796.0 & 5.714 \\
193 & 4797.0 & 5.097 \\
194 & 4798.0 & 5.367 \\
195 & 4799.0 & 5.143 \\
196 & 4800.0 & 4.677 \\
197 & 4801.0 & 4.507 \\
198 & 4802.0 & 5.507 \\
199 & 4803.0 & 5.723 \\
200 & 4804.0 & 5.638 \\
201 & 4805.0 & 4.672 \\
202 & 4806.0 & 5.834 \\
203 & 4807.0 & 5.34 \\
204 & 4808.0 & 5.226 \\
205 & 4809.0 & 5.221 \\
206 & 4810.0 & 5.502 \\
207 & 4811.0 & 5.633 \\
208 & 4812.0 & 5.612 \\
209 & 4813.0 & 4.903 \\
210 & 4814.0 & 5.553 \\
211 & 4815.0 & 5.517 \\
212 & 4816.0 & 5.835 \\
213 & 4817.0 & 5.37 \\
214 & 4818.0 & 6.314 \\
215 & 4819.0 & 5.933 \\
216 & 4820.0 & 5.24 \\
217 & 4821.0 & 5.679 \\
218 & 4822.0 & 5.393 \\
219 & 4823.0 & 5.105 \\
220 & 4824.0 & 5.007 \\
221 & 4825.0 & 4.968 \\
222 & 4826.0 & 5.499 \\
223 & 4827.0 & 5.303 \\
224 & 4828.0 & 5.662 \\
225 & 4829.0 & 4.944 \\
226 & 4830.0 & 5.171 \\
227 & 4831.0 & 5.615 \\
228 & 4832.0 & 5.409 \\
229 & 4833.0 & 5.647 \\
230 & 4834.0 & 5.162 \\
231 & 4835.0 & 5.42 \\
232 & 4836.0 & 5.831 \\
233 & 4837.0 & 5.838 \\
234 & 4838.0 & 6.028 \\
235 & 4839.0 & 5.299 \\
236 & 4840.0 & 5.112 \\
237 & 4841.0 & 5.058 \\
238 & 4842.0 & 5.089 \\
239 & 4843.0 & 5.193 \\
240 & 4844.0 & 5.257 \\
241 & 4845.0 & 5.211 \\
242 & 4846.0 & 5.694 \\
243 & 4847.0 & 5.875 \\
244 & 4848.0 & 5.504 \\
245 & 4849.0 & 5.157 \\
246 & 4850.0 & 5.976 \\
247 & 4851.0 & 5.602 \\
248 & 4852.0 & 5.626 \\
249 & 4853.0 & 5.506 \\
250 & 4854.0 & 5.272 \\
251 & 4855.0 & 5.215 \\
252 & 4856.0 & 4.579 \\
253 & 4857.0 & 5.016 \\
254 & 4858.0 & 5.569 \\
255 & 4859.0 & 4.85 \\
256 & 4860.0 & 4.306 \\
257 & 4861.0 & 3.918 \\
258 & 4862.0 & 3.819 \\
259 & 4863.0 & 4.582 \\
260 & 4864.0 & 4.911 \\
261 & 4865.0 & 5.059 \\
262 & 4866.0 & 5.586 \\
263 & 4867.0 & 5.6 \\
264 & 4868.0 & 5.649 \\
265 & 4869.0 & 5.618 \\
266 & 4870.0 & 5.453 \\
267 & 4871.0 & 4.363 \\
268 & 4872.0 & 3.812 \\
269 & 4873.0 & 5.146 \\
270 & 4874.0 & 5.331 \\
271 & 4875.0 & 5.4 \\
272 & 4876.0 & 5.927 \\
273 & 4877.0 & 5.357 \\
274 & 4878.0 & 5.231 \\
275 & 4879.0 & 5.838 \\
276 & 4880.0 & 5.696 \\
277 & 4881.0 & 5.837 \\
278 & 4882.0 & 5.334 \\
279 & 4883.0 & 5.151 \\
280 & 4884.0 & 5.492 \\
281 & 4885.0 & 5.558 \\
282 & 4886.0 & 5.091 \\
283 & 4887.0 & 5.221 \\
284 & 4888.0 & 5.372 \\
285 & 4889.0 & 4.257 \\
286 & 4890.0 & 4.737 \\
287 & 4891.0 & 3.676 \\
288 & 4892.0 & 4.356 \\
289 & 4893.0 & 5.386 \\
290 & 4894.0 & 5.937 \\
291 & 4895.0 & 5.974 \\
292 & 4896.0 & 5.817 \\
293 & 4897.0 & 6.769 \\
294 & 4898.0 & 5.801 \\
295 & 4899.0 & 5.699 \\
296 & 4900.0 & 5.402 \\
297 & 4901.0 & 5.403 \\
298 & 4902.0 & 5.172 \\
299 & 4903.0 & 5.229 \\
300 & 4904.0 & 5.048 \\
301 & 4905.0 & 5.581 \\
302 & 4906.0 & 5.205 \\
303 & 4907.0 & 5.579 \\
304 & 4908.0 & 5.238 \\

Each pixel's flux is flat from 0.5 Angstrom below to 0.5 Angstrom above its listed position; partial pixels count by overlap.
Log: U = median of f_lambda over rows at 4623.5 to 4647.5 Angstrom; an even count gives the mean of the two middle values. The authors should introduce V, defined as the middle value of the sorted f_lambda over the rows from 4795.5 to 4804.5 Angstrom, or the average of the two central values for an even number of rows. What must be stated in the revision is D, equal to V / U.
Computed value 1.03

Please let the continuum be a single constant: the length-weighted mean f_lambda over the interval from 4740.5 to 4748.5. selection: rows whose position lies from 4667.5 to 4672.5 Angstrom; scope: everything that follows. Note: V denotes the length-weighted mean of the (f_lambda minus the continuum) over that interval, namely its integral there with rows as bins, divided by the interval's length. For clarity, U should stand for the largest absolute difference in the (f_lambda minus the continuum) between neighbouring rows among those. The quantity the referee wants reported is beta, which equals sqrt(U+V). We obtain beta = 0.98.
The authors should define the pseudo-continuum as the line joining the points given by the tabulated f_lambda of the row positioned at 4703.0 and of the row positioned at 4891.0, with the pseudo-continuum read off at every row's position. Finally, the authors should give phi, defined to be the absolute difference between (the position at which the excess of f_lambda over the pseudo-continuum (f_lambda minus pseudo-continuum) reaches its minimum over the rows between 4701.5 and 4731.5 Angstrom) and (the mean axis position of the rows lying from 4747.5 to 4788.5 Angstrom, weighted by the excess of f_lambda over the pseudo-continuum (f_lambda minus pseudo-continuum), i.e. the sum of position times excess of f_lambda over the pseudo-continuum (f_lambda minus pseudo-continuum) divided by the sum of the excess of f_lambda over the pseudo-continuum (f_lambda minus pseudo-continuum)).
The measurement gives 65.1 Angstrom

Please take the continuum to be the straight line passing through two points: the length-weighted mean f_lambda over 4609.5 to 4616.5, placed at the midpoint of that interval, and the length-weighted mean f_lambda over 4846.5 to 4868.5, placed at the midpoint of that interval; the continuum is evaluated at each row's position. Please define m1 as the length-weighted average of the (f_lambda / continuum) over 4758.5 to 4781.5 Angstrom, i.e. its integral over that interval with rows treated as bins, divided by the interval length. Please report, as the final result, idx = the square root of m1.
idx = 0.98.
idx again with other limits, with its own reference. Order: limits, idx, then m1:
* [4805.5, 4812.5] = 1.03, 1.06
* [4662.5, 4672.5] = 0.99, 0.97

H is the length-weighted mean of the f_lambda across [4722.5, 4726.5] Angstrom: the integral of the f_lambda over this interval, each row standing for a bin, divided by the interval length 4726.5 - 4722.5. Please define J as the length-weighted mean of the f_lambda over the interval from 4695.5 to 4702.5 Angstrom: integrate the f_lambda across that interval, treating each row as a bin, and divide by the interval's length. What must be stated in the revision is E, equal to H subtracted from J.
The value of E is -0.7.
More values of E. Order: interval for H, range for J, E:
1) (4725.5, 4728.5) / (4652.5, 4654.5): -0.2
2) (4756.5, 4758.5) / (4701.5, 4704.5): -0.5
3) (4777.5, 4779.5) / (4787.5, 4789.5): 0.3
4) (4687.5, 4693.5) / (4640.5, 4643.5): 0.3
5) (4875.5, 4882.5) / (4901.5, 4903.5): -0.4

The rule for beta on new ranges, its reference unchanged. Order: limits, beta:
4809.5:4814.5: 0.94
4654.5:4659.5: 0.68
